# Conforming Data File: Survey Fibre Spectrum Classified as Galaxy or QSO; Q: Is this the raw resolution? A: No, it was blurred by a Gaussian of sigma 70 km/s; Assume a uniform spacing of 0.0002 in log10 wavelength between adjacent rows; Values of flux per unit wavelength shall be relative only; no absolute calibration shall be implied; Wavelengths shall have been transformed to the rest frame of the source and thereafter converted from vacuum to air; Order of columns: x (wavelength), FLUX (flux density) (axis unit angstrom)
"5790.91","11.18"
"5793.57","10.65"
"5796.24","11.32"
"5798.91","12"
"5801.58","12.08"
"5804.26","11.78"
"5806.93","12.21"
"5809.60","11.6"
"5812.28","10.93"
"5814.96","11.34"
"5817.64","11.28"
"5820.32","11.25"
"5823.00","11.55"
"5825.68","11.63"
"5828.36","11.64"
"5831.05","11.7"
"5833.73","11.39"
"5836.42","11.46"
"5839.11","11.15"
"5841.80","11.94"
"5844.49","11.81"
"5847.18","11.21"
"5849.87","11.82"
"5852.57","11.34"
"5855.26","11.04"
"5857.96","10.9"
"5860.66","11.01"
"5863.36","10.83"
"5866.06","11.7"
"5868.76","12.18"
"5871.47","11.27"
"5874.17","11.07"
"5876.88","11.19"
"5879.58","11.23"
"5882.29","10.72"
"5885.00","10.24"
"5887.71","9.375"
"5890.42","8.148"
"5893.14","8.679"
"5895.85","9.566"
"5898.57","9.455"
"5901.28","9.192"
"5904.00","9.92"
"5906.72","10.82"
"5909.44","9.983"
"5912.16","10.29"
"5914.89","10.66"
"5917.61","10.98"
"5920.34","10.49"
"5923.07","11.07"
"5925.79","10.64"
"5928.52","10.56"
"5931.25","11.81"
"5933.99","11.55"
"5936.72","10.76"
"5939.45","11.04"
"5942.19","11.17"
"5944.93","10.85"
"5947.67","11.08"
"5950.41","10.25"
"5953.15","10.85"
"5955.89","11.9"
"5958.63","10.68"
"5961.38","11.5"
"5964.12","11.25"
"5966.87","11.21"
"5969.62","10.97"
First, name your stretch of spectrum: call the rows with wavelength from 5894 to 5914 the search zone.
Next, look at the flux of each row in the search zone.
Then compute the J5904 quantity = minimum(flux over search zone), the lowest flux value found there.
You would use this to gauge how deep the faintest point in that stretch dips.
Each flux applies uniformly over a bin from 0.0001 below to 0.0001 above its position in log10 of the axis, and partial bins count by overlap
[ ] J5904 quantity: 9.192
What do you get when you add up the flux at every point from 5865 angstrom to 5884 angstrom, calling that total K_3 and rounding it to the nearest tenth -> 79.4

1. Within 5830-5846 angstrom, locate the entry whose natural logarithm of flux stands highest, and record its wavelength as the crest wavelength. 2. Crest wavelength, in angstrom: 5841.80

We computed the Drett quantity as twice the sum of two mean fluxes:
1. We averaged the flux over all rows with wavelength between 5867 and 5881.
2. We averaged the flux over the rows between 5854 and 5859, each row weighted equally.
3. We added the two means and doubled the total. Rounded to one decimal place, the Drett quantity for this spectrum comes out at 44.7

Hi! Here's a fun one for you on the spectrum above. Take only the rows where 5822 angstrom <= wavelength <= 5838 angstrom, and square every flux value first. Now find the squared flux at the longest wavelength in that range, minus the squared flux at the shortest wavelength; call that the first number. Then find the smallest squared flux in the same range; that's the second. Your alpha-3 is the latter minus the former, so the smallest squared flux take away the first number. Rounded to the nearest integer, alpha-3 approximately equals 132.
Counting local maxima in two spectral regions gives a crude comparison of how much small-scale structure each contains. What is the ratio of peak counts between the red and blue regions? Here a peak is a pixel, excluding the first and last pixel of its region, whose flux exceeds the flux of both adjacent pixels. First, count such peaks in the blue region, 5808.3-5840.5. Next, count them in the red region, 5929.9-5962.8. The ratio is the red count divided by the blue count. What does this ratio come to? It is 1.0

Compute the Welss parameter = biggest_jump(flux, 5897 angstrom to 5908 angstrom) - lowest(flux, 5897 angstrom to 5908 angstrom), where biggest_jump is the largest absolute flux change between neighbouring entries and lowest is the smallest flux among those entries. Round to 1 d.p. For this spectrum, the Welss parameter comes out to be -8.3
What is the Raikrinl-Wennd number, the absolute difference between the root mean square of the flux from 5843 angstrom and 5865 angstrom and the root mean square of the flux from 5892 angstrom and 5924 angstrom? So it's 1.1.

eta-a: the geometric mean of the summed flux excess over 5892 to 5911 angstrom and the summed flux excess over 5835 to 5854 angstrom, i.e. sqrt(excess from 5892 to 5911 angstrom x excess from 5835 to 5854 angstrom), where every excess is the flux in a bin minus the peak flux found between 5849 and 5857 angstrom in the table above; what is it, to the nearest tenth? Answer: 5.5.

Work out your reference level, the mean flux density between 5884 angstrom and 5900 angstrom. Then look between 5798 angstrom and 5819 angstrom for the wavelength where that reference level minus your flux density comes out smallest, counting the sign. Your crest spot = 5806.93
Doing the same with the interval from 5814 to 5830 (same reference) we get 5828.36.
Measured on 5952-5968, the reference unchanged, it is 5955.89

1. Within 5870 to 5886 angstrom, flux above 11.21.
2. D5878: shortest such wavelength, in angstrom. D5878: 5871.47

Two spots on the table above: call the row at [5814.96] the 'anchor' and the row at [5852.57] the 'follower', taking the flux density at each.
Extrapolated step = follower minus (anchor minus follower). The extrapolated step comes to 11.3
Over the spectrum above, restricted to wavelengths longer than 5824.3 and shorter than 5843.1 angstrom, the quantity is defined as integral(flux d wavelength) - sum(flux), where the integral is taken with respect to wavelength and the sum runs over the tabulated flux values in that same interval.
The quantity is 136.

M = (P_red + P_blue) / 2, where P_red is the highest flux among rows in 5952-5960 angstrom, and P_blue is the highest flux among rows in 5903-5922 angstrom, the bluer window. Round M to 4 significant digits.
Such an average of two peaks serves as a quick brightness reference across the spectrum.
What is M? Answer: 11.44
